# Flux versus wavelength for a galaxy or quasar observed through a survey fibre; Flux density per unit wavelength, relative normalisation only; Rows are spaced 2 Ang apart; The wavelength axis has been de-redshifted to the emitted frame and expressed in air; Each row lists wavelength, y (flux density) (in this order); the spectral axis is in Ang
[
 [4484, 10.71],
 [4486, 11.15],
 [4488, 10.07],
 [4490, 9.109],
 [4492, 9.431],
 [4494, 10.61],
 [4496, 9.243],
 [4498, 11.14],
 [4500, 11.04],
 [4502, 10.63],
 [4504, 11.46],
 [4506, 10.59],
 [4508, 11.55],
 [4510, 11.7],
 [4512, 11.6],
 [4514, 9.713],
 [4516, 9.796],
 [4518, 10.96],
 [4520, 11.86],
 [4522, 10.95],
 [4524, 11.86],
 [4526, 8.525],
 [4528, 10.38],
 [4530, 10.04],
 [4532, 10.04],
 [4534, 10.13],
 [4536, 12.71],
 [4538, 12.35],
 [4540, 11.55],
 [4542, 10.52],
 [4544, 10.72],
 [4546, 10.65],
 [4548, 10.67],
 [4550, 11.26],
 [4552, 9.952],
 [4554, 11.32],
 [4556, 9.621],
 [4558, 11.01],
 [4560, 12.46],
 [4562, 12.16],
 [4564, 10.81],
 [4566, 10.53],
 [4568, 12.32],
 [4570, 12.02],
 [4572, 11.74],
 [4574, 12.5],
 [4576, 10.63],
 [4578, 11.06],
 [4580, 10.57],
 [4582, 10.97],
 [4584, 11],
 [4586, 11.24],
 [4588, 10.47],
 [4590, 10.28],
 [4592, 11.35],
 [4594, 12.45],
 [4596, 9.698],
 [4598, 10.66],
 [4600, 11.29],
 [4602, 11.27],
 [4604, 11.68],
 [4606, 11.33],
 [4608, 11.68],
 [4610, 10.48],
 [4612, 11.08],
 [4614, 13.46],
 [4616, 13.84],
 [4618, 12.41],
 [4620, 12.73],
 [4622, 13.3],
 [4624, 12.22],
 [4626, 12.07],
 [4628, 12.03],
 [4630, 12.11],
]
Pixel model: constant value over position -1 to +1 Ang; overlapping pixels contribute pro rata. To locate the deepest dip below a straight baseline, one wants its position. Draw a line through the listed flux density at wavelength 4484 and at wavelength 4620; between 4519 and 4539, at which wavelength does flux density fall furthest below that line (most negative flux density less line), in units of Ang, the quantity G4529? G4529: 4526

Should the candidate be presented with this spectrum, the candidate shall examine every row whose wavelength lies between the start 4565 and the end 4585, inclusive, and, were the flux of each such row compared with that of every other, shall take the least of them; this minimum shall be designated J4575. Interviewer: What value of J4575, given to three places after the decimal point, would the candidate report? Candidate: 10.530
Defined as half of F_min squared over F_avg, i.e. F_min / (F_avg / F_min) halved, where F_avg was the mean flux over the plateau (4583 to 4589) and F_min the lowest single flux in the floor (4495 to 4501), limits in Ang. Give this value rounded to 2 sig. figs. 3.9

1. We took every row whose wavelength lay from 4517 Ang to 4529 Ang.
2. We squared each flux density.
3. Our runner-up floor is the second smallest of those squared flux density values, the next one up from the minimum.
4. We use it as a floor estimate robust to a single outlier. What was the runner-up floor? 108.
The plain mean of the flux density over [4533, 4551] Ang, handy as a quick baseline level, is 11.2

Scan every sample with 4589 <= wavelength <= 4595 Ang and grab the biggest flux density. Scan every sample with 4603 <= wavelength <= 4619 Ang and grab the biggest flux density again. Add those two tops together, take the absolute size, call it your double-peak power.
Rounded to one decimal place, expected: 26.3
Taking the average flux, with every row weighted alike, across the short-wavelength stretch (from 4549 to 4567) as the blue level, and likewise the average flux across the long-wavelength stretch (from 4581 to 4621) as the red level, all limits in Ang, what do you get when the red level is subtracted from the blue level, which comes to -0.45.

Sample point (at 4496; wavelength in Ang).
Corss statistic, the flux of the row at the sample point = 9.243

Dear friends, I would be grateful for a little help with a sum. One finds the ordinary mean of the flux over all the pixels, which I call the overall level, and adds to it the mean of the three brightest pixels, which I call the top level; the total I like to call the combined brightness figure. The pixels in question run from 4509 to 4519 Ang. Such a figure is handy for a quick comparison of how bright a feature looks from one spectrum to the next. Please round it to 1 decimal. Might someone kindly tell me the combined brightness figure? 22.2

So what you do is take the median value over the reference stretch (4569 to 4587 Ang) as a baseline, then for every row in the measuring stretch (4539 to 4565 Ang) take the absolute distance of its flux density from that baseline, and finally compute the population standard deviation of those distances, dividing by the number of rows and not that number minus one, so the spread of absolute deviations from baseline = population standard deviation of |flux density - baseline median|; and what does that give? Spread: 0.46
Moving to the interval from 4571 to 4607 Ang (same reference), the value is 0.44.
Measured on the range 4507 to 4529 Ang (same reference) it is 0.65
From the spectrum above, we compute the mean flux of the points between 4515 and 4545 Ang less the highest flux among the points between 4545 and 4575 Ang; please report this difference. -1.7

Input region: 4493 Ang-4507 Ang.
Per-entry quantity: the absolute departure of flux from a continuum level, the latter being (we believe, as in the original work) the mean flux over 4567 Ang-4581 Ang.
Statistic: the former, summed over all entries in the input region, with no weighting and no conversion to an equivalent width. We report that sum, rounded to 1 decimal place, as 6.1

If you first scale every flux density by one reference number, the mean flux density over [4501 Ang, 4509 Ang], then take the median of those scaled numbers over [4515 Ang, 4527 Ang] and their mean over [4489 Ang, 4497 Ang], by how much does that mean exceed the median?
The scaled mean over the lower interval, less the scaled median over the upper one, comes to -0.12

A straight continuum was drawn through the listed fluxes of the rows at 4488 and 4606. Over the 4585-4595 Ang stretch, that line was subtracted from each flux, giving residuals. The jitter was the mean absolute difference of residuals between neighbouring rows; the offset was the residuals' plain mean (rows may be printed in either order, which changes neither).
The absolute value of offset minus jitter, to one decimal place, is 0.8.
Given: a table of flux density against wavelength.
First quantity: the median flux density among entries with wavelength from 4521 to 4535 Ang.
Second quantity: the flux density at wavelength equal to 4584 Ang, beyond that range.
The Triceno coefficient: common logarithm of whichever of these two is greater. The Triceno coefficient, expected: 1.04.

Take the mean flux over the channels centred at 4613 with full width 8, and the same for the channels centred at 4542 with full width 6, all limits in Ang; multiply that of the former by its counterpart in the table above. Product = 134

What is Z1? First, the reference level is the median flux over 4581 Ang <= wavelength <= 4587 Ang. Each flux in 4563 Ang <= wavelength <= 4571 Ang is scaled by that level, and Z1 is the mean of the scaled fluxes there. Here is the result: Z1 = 1.04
